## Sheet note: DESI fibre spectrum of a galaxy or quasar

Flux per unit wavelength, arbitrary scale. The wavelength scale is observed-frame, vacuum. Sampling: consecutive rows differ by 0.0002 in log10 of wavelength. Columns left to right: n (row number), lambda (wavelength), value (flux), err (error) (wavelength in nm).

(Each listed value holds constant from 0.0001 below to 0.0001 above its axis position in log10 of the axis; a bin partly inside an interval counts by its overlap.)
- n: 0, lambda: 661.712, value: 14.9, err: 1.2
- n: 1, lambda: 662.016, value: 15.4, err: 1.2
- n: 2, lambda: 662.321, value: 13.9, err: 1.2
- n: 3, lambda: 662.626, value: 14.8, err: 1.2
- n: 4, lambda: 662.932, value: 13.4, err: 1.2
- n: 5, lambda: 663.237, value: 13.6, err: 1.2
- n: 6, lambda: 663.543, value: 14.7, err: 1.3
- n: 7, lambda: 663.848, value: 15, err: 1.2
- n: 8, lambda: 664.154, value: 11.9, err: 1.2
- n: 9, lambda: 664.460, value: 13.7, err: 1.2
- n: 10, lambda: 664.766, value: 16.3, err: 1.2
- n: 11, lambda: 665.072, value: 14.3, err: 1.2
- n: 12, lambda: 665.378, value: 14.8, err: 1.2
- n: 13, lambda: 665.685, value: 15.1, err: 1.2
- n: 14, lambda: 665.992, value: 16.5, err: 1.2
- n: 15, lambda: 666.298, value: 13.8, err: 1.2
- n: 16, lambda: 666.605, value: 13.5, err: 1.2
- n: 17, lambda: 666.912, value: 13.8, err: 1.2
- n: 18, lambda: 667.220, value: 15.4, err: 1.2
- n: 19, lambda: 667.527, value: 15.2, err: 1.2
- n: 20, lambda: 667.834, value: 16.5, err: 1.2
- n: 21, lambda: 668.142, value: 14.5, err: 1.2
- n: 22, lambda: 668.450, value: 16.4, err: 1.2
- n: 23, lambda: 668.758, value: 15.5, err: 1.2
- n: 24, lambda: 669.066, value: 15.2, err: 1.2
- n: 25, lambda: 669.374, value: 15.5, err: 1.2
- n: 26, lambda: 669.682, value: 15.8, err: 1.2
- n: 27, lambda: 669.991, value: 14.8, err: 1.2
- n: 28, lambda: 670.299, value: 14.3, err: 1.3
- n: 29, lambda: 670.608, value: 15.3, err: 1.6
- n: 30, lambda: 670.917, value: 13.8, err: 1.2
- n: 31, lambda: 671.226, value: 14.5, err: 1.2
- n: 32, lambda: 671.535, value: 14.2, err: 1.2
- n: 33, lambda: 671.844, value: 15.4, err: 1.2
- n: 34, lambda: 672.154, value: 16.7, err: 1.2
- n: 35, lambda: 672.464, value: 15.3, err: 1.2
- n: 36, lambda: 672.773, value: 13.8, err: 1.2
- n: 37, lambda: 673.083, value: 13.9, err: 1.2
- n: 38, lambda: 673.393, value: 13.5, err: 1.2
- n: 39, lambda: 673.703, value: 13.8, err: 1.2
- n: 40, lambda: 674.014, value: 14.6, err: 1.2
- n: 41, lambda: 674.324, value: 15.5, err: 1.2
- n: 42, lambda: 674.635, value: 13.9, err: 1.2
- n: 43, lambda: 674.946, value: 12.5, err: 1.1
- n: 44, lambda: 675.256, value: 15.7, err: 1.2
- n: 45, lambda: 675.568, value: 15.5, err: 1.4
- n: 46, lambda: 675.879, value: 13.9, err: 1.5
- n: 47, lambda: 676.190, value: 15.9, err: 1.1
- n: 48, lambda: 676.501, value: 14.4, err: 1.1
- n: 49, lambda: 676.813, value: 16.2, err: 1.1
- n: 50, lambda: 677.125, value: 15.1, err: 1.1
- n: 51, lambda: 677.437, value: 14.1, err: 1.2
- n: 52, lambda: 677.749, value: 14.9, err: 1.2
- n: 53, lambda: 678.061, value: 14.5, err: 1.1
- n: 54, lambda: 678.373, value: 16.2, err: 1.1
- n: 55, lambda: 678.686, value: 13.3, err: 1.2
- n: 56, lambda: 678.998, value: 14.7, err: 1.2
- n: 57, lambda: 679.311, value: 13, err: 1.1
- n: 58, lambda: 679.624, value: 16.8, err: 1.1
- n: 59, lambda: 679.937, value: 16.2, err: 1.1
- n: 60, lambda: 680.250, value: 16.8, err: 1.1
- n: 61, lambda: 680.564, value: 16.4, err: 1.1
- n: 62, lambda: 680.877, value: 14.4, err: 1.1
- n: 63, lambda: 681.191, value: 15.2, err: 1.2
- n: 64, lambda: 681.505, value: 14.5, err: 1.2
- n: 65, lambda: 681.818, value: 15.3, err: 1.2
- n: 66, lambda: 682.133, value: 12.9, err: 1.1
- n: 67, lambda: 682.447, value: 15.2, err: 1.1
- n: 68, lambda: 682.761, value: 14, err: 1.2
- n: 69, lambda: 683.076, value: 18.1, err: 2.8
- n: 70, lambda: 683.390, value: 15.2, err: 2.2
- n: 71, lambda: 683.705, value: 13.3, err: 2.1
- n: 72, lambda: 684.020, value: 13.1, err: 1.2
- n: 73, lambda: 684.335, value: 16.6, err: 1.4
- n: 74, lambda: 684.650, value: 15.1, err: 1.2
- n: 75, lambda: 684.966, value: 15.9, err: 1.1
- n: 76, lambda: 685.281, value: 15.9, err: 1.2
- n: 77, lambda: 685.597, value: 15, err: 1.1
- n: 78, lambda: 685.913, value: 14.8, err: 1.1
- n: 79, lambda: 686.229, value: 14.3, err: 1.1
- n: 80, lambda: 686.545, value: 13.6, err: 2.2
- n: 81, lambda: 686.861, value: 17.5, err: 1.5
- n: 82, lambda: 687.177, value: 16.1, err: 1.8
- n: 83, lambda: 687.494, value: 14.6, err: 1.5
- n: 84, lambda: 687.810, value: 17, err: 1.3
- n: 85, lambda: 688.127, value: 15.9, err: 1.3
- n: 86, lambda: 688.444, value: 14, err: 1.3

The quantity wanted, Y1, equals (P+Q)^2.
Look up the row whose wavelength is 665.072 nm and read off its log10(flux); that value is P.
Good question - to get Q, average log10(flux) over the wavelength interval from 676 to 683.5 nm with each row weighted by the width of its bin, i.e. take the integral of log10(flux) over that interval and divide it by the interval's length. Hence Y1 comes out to 5.45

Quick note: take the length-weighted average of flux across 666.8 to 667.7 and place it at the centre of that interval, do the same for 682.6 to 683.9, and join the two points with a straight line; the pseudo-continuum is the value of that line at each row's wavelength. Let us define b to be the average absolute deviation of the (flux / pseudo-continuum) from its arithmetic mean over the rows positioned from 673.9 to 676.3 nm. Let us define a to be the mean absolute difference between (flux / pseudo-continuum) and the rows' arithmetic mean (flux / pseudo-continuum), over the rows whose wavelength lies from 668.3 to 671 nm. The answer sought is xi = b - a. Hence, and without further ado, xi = 0.02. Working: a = 0.04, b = 0.064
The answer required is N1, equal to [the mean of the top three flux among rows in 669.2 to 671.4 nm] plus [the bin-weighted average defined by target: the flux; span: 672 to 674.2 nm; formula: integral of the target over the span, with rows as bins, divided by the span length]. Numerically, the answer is 30.1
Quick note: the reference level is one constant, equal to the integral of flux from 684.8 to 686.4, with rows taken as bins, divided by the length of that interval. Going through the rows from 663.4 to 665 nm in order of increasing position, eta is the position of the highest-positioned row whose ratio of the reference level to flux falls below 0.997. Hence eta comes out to 664.766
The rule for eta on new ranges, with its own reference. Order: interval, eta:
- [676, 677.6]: 676.813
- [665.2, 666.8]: 665.992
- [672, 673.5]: 672.464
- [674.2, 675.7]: 675.568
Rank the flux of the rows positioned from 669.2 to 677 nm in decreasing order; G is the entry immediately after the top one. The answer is 16.2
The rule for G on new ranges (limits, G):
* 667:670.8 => 16.4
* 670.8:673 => 15.4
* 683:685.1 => 16.6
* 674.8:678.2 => 15.9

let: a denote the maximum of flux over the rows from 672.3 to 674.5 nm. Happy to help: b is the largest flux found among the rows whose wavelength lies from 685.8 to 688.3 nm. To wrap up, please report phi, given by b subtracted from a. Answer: -2.0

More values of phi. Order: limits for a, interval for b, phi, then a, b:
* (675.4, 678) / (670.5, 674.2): -0.5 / 16.2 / 16.7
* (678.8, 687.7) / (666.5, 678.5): 1.4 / 18.1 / 16.7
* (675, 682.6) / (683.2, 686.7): 0.2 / 16.8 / 16.6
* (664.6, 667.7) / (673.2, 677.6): 0.3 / 16.5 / 16.2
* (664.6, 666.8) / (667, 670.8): 0.0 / 16.5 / 16.5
